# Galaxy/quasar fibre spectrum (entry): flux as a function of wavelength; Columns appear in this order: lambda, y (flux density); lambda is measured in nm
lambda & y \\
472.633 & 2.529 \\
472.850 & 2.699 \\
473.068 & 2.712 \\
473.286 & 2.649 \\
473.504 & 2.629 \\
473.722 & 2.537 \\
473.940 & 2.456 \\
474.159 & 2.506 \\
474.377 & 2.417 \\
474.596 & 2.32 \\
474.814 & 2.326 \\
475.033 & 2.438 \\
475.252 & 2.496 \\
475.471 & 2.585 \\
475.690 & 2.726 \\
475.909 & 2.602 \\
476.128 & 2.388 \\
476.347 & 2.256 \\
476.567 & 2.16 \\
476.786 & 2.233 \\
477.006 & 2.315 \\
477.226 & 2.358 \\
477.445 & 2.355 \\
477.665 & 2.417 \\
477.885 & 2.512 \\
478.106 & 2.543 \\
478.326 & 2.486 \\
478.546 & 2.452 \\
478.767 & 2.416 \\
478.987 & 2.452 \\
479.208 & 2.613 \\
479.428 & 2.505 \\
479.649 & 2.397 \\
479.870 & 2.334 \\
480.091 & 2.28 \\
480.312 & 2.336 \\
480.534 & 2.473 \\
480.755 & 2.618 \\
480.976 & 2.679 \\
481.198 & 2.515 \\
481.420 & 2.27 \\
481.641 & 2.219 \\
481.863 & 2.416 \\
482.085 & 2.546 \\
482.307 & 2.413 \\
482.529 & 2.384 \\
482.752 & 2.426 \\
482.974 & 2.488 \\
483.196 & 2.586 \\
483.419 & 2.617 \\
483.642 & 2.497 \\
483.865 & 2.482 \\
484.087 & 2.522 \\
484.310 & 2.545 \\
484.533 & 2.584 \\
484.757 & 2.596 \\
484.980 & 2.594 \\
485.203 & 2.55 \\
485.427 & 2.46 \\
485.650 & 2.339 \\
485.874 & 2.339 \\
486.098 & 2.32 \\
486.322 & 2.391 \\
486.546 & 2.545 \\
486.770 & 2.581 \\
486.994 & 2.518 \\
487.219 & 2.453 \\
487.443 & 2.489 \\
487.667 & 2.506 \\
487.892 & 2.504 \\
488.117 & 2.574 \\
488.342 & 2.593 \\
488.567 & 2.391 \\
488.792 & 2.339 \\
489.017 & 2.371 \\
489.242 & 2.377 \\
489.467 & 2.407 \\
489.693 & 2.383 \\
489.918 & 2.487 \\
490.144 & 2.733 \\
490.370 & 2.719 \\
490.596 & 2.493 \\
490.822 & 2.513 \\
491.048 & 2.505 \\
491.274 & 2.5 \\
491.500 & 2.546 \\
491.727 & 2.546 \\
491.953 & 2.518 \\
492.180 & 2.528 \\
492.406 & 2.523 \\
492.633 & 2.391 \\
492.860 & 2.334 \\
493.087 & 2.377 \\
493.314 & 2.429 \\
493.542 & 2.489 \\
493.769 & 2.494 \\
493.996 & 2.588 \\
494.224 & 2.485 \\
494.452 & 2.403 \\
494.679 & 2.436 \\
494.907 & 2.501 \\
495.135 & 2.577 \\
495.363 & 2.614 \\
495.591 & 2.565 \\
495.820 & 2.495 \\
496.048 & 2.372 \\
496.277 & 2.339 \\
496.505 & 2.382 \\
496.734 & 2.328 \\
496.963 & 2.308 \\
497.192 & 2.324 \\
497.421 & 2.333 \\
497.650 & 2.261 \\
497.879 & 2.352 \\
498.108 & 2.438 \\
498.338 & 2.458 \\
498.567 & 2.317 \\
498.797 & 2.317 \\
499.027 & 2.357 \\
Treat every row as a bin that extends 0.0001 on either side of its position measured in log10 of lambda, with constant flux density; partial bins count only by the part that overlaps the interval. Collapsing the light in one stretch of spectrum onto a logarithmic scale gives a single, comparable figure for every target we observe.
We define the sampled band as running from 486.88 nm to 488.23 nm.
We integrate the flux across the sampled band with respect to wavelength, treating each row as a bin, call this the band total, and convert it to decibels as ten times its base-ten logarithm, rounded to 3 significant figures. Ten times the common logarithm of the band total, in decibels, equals 5.29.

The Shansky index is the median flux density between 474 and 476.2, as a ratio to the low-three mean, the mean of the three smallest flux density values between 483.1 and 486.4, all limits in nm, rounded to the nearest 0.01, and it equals 1.06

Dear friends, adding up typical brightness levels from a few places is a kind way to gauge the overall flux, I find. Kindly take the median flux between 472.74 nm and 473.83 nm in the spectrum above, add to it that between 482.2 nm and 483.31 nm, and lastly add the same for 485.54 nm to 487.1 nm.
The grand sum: 7.5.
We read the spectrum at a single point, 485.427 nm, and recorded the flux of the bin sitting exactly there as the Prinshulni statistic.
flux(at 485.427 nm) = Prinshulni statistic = 2.46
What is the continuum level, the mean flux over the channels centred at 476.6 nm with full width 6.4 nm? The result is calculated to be 2.44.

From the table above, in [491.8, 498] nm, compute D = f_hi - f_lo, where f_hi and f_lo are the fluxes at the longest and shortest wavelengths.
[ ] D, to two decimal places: -0.17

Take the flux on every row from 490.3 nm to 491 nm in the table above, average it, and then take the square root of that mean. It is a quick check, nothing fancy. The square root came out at 1.60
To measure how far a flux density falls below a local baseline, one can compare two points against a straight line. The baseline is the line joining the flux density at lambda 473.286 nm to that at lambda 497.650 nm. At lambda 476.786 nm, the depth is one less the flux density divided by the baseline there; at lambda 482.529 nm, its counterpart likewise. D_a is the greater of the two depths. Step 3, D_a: 0.139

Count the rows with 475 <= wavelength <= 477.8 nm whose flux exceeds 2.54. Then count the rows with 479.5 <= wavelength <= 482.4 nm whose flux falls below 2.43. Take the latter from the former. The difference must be -5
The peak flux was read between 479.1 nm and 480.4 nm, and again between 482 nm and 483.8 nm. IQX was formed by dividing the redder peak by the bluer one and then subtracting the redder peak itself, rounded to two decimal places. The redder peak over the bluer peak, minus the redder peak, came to -1.62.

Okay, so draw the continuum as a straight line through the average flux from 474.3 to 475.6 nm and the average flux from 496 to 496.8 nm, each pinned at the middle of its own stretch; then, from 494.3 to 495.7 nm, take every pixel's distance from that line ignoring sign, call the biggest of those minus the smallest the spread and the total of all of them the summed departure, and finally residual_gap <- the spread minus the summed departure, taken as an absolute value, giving 0.72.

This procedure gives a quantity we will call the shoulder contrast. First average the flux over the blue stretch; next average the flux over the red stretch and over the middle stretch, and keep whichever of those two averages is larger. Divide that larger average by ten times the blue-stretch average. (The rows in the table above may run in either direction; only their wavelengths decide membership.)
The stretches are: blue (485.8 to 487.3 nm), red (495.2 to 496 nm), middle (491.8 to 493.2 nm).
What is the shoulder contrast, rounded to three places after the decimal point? 0.104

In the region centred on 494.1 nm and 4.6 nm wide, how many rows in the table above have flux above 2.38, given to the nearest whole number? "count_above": 16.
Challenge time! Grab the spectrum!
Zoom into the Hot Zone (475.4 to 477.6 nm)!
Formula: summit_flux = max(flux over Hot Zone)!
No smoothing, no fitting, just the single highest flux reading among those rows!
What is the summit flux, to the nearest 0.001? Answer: 2.726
